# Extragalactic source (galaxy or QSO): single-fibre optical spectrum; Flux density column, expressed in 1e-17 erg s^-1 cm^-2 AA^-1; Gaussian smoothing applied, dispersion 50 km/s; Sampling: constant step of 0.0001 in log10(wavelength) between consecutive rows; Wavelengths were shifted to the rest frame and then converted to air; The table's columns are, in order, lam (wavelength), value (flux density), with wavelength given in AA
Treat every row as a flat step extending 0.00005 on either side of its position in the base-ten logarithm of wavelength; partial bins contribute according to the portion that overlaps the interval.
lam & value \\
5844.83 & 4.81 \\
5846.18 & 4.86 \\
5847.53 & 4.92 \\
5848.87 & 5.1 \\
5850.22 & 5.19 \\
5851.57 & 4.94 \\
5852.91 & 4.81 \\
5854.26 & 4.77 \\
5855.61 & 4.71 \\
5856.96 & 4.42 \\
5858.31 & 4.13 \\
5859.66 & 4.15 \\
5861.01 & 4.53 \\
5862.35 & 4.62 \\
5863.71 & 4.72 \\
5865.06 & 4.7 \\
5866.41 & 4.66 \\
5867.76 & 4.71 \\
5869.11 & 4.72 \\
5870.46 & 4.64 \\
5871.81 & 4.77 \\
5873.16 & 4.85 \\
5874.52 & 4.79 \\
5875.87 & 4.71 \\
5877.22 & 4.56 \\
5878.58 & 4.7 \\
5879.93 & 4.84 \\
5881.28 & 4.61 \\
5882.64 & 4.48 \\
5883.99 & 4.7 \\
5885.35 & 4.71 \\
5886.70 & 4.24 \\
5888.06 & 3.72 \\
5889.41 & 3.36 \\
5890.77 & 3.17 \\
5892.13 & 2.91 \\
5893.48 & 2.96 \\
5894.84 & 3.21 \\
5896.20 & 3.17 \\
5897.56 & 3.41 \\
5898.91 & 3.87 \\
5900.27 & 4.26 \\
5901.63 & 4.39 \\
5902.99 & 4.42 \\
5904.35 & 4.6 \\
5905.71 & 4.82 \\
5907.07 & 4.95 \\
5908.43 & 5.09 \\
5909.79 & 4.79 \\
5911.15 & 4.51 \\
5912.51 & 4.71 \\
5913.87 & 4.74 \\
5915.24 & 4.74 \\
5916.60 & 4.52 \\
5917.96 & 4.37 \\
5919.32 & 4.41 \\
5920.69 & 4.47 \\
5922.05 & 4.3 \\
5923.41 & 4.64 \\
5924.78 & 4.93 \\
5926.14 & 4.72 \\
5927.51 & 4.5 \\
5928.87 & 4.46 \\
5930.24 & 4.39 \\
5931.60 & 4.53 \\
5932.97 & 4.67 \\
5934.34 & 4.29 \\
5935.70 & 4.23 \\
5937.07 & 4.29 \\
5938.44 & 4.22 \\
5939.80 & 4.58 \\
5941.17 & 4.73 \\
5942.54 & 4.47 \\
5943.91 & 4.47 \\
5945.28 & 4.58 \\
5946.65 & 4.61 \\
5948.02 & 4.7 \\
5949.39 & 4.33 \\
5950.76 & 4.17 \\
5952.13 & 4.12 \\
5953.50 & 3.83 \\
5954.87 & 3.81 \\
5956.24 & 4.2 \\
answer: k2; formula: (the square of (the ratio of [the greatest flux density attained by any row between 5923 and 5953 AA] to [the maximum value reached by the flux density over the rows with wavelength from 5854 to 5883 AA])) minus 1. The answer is 0.03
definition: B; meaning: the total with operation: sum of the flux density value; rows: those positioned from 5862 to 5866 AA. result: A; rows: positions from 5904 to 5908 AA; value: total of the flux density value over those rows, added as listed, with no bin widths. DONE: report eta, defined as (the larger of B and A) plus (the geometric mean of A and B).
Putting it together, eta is 28.6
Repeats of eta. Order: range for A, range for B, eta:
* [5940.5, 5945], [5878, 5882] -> 28.1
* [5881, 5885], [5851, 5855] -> 28.7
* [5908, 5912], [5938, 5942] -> 28.3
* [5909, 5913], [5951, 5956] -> 26.8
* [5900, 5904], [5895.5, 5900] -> 24.8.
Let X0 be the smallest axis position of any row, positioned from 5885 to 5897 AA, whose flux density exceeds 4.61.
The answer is 5885.35 AA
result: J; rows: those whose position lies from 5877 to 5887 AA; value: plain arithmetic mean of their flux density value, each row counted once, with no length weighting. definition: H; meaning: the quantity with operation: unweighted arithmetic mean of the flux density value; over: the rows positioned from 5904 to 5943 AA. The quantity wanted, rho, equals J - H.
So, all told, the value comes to 0.03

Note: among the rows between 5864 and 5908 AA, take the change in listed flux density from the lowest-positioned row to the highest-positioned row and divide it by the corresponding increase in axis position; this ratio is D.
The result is 0.006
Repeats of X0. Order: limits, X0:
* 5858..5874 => 5862.35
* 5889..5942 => 5905.71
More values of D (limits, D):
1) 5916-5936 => -0.015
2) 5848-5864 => -0.026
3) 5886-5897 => -0.113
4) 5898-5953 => 0.005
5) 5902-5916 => 0.026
